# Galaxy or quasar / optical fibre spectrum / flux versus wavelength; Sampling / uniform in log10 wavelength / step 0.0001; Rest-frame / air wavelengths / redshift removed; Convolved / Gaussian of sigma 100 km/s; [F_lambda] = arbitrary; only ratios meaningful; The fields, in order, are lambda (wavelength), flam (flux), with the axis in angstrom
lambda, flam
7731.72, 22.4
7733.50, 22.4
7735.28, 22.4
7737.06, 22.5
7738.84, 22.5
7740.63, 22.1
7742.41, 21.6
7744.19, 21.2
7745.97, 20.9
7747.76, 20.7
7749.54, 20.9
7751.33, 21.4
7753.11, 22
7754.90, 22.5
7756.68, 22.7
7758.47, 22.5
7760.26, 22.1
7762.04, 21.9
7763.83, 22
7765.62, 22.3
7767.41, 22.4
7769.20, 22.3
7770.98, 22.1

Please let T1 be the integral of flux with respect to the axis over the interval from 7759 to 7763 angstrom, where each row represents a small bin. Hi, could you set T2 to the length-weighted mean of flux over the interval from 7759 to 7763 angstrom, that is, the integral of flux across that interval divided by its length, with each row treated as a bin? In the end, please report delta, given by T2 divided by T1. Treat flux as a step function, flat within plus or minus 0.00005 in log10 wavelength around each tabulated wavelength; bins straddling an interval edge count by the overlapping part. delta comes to 0.250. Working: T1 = 88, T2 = 22.05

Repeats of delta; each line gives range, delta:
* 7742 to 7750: 0.125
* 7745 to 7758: 0.077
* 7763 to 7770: 0.143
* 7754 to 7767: 0.077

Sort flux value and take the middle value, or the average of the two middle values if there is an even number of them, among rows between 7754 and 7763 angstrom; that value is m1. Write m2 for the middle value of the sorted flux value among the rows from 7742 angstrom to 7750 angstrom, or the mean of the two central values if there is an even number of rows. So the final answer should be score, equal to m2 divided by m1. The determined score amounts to 0.93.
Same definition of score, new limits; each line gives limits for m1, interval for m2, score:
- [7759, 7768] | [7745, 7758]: 0.97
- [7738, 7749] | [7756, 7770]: 1.04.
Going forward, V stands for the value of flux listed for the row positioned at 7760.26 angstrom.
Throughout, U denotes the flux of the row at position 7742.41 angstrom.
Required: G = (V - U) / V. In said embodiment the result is 0.023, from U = 21.6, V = 22.1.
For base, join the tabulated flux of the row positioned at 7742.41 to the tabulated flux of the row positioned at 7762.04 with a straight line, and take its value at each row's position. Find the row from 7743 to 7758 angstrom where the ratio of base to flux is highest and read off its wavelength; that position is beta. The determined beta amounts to 7747.76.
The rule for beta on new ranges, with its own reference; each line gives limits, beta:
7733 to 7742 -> 7740.63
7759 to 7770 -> 7762.04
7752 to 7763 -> 7762.04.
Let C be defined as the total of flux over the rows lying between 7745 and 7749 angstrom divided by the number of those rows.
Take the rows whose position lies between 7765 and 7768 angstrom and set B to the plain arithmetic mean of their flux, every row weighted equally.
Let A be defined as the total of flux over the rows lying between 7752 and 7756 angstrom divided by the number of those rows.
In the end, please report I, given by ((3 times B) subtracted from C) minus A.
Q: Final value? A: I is -68.5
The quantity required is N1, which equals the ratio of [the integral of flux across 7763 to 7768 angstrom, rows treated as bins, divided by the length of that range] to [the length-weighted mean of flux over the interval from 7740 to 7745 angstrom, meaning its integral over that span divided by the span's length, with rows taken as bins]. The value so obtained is 1.03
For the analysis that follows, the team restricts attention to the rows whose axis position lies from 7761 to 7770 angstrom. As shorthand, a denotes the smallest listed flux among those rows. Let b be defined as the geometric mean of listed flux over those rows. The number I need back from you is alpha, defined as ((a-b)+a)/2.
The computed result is 10.8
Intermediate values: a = 21.9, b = 22.2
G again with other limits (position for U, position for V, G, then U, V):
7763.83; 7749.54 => -0.053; 22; 20.9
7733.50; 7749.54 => -0.072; 22.4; 20.9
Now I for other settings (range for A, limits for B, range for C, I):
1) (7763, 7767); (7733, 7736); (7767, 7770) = -67.0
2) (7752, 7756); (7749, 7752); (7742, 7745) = -64.3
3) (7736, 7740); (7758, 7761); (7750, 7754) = -67.7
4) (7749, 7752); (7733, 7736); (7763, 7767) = -66.2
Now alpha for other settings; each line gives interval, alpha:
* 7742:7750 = 10.2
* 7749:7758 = 10.0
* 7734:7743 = 10.5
